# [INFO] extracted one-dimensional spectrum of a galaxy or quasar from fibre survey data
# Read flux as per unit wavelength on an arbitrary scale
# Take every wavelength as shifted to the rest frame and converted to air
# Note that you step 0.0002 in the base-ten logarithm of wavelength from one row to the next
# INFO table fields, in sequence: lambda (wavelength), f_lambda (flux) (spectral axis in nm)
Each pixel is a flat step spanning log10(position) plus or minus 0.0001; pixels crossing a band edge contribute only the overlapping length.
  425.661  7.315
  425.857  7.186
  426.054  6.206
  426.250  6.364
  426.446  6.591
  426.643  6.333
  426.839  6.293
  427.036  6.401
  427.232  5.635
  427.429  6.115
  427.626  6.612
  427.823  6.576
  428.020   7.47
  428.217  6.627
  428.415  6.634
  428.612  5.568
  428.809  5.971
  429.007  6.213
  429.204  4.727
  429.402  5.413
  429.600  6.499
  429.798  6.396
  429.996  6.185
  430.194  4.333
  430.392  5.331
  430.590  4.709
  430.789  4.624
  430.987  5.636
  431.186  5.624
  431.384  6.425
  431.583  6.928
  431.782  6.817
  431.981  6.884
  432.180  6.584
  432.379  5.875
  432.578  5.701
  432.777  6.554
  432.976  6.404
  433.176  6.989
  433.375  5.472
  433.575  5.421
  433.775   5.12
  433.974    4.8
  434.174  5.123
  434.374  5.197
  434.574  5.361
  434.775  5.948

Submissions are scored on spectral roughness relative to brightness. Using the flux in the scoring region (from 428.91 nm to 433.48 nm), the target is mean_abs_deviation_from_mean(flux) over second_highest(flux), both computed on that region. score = 0.097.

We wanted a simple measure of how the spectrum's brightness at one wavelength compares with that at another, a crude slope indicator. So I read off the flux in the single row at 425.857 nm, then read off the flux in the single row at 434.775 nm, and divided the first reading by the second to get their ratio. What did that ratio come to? 1.21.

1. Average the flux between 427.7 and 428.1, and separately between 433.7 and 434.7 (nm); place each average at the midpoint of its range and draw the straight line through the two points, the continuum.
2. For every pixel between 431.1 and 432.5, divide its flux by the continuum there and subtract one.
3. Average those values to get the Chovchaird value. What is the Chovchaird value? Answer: 0.10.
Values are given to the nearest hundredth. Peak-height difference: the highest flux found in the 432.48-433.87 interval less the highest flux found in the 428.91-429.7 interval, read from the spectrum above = 0.49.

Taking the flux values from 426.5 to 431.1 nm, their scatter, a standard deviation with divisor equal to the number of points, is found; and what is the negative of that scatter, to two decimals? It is -0.77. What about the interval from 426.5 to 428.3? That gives -0.46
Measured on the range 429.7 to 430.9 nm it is -0.79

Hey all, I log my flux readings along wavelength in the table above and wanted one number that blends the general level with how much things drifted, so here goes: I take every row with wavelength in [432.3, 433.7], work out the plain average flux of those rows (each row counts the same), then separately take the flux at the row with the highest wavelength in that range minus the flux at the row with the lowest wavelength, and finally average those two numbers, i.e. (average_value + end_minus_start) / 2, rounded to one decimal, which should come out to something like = 2.8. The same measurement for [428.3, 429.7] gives 2.9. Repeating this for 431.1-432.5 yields 3.3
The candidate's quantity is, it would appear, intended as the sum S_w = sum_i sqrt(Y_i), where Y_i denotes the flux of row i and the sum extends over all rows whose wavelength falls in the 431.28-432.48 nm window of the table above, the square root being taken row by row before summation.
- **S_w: 15.4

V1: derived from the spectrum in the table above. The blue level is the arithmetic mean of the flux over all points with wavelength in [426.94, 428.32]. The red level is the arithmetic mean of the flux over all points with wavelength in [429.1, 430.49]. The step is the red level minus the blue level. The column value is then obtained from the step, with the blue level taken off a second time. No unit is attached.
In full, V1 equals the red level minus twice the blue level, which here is -7.4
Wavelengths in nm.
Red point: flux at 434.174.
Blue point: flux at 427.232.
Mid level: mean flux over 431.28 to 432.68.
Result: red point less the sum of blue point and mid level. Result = -7.0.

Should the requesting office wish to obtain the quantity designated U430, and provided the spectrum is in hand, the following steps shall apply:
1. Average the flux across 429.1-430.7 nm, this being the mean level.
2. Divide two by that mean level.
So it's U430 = 0.367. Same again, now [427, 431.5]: 0.339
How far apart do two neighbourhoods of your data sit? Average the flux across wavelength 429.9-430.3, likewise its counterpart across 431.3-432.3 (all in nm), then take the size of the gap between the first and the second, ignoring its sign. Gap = 1.5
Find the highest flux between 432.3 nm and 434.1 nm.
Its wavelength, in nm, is 433.176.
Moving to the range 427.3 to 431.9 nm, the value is 428.020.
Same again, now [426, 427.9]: 427.626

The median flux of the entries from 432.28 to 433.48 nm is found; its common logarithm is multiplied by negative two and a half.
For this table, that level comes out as -1.97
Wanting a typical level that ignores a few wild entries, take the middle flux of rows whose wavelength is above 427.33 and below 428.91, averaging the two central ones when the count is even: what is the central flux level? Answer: 6.6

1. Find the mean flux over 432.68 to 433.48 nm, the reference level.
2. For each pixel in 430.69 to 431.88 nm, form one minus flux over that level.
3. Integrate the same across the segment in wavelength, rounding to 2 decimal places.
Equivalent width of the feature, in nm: 0.06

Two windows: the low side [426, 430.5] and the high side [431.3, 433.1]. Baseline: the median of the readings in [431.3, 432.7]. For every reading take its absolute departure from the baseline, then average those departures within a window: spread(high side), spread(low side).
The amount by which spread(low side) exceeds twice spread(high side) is -0.07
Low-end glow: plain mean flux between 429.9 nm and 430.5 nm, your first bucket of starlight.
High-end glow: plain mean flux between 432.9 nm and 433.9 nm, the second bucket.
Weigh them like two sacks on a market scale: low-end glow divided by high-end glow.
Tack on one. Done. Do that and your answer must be 1.90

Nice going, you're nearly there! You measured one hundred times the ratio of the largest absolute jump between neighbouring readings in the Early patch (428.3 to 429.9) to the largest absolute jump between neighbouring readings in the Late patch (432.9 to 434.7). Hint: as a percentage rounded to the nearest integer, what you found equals 98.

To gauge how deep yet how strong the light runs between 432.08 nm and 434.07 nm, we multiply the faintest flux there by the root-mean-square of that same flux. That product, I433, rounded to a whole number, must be 28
